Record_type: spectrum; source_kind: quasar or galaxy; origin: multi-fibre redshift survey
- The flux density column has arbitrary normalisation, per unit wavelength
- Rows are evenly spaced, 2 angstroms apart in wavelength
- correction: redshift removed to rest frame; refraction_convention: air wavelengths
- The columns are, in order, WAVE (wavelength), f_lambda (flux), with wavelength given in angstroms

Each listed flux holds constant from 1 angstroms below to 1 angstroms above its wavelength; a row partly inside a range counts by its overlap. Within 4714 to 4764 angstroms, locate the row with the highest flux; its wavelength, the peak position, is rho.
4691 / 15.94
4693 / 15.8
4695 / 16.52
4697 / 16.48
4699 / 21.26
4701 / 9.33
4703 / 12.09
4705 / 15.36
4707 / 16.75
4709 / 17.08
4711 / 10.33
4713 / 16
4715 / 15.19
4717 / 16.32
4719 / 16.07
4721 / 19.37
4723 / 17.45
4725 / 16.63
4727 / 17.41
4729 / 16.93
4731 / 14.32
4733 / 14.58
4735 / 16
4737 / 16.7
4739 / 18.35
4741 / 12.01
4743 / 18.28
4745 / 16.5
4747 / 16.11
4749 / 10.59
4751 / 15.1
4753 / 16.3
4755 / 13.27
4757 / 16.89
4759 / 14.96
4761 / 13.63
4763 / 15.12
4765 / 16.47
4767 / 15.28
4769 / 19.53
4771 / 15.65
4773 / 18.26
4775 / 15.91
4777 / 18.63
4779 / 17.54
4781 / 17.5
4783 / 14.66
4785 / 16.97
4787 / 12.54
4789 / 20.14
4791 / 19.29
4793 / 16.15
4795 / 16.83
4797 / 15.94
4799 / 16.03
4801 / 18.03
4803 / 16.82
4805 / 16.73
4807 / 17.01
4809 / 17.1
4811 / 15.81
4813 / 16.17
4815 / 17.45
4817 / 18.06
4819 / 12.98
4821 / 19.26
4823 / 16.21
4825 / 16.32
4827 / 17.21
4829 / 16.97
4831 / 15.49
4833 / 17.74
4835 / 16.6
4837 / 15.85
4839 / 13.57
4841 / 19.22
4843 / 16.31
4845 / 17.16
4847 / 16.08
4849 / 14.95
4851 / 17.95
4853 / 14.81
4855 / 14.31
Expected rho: 4721 angstroms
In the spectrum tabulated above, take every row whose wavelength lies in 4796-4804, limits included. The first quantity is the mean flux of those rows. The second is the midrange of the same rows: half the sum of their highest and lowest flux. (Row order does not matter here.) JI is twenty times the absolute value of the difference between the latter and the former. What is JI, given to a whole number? 6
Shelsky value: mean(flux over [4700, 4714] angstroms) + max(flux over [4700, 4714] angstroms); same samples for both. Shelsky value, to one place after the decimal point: 30.9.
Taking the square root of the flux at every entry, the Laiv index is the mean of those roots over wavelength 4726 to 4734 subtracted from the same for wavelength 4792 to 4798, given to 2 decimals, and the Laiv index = 0.07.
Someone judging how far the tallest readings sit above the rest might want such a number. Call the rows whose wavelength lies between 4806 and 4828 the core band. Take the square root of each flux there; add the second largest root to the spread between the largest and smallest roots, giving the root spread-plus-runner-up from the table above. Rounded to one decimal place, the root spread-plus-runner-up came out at 5.0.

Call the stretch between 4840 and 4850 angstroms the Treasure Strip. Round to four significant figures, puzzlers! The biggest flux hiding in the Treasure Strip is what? 19.22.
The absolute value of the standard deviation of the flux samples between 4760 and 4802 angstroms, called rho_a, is 1.9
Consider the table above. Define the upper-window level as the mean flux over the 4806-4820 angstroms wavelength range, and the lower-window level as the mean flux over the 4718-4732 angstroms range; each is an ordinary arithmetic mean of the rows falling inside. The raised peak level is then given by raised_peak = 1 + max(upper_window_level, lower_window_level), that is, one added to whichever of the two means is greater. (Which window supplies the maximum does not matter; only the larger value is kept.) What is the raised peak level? 17.88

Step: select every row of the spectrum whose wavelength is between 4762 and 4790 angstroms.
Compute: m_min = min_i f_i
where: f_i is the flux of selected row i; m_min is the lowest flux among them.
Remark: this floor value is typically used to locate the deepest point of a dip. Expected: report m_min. 12.54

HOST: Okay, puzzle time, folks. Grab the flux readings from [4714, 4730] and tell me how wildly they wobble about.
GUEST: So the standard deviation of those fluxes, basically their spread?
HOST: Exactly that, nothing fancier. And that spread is 1.2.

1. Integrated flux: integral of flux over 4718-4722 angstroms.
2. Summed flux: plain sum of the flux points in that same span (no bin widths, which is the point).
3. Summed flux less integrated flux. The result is -35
